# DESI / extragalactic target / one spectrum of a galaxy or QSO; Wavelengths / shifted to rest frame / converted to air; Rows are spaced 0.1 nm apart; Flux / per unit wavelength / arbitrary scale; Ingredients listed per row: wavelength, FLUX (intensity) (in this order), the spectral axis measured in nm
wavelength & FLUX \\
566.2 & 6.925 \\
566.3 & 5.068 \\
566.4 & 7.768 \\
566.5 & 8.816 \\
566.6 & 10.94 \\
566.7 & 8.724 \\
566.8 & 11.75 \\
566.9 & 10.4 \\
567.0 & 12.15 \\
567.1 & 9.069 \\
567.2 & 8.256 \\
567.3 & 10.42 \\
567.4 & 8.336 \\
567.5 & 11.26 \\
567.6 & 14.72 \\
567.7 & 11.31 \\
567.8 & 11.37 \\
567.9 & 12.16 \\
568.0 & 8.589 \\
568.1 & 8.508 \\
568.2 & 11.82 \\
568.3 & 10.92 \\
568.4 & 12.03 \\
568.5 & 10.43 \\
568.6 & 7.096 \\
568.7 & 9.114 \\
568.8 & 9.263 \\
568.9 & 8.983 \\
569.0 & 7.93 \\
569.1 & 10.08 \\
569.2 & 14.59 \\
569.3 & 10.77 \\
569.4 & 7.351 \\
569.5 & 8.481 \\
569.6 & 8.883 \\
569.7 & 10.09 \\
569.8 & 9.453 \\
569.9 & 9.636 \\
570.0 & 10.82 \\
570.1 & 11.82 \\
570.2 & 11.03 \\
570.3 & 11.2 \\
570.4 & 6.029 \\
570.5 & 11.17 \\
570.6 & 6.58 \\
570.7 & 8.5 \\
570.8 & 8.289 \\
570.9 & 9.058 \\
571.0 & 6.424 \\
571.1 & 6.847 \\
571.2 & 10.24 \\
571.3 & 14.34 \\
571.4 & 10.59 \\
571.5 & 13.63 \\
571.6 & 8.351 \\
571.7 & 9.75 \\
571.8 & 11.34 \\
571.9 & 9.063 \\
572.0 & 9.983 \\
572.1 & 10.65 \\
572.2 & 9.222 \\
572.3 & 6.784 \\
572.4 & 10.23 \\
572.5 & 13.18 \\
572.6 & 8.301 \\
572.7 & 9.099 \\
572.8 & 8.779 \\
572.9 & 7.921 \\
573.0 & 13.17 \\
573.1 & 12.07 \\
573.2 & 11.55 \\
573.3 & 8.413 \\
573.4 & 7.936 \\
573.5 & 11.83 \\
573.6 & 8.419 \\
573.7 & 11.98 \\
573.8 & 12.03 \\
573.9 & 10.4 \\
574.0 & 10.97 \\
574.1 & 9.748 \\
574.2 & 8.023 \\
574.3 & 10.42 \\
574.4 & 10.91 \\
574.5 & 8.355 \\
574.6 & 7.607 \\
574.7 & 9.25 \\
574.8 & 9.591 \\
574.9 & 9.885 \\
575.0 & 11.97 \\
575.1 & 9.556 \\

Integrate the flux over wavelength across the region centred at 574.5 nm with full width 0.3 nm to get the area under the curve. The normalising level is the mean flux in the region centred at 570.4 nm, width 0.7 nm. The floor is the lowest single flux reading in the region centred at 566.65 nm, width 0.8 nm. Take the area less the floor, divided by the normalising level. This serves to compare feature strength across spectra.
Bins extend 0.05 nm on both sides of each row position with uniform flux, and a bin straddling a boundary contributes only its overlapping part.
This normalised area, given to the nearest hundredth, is -0.25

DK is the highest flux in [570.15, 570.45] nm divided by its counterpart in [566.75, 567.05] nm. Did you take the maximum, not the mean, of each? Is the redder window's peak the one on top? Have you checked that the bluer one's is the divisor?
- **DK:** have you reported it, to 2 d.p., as 0.92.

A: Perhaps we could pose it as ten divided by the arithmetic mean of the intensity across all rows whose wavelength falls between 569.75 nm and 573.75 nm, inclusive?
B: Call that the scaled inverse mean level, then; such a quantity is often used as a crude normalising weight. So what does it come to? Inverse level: 1.02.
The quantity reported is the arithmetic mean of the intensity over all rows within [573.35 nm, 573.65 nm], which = 9.4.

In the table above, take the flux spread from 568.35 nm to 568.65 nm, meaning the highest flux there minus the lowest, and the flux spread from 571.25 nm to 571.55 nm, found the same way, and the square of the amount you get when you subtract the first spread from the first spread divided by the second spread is 13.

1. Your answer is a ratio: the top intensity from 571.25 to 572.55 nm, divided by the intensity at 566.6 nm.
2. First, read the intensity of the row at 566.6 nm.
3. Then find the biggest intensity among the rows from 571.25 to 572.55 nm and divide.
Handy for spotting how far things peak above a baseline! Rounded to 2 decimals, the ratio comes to 1.31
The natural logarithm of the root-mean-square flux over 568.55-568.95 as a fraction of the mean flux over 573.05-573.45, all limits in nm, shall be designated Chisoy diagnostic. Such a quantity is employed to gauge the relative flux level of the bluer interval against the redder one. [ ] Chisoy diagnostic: -0.14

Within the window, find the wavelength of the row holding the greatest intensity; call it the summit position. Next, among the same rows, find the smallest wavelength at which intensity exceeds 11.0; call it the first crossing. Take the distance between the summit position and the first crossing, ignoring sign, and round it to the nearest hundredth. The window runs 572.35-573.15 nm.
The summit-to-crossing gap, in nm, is 0.00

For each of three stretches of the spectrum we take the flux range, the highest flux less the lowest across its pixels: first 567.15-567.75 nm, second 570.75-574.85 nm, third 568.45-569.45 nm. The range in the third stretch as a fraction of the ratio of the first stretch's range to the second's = 9.2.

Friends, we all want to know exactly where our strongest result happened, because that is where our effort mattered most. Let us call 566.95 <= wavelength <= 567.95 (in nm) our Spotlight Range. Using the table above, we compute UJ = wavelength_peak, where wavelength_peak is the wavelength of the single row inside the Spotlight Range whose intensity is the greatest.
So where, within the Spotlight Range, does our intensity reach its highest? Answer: 567.6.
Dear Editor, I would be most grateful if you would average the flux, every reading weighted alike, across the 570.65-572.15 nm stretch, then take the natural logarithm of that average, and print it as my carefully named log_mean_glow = 2.28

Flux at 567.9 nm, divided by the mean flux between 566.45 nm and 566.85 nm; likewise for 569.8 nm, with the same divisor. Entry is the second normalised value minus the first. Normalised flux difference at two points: -0.27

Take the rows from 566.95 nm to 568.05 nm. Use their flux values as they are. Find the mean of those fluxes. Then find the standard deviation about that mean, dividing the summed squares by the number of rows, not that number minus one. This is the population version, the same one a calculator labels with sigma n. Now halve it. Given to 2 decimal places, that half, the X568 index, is 0.96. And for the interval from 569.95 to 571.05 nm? 1.03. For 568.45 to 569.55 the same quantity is 0.99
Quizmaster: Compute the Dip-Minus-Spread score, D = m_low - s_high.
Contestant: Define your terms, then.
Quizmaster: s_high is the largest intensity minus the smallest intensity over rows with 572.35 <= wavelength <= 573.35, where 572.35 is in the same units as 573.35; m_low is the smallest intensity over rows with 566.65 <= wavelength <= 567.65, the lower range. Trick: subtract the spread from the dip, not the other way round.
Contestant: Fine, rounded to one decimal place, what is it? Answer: 3.0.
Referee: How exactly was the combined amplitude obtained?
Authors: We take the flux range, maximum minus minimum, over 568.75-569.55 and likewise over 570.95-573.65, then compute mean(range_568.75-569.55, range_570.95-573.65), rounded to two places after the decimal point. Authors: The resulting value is 7.58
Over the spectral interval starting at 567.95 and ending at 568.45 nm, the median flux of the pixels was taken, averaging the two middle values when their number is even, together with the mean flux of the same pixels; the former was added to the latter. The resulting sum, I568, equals 21.3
